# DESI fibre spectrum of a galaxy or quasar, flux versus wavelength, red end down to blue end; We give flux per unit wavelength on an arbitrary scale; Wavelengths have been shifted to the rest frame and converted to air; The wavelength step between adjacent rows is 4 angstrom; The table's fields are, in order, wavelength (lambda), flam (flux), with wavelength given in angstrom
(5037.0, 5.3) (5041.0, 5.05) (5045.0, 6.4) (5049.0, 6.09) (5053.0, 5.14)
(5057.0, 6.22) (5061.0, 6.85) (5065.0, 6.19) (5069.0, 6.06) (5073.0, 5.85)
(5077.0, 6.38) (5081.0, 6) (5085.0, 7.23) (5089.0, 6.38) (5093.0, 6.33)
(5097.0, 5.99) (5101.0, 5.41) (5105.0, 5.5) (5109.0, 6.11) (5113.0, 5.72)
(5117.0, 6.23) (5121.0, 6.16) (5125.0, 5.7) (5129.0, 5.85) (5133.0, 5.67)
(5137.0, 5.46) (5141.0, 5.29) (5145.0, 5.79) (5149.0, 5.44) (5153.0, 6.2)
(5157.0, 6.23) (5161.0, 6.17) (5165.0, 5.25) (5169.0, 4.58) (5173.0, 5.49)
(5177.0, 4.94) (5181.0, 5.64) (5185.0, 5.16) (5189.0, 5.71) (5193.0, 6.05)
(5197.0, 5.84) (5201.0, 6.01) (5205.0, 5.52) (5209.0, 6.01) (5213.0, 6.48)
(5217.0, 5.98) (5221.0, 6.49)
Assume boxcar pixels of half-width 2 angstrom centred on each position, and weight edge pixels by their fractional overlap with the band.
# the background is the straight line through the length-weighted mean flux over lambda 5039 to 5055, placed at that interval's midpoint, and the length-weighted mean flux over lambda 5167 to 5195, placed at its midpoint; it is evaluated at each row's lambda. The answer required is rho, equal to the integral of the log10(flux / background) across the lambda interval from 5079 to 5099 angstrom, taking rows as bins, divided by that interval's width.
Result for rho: 0.058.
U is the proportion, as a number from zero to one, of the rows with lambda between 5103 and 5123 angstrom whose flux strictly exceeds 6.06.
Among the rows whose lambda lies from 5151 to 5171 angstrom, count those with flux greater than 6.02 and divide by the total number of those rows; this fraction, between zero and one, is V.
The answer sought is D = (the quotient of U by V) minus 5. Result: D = -4.0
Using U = 0.60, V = 0.6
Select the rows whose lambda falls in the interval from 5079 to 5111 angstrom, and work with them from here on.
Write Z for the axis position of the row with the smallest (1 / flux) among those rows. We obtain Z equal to 5085.0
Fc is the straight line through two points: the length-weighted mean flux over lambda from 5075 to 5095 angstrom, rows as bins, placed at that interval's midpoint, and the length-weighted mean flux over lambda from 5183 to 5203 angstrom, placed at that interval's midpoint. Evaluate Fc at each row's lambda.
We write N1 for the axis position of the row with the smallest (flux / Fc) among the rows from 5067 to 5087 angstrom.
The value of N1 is 5073.0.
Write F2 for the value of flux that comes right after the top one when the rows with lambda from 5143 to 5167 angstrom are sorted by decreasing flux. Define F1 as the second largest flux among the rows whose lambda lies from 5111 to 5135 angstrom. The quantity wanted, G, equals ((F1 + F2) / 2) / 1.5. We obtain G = 4.12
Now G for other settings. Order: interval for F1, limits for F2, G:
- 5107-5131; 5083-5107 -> 4.18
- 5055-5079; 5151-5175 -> 4.19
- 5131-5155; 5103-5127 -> 3.98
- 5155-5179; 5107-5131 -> 4.11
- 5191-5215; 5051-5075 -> 4.09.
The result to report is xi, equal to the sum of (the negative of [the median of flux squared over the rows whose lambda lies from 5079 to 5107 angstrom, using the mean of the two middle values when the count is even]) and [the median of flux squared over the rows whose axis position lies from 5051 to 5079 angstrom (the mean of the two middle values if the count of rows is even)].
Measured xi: 2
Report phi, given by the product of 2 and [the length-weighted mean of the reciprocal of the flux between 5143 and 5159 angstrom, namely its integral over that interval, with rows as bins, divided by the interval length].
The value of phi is 0.339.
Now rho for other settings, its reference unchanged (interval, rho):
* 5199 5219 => 0.053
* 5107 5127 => 0.035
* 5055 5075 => 0.044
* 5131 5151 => 0.006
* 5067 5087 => 0.050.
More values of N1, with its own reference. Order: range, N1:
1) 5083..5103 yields 5101.0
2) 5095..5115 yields 5101.0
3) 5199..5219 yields 5205.0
